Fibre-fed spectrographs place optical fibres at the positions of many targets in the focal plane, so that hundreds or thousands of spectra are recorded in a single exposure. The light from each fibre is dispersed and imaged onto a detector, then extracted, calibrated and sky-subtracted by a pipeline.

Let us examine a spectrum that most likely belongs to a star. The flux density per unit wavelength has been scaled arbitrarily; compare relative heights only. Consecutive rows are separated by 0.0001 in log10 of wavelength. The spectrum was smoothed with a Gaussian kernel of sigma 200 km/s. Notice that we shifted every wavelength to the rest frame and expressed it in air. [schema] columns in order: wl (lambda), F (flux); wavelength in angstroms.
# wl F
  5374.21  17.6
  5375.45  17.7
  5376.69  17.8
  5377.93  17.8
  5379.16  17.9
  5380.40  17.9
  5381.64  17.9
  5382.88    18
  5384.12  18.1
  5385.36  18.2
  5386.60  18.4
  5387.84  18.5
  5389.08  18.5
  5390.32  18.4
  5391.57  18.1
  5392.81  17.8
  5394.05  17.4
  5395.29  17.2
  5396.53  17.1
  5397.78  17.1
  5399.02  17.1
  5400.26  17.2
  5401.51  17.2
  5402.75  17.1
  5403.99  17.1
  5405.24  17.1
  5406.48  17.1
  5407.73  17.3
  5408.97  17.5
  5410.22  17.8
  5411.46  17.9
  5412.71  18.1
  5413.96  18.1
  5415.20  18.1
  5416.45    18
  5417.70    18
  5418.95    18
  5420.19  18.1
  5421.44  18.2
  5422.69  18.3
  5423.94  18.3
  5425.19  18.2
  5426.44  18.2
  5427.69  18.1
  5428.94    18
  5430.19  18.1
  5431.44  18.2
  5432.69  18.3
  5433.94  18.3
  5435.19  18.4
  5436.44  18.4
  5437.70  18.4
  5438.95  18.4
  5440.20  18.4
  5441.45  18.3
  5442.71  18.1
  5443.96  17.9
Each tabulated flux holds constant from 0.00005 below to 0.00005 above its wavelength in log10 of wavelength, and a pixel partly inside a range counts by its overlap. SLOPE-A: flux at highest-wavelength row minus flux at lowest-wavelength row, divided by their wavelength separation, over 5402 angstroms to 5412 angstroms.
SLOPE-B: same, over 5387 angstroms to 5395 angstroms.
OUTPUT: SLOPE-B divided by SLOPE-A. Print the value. -2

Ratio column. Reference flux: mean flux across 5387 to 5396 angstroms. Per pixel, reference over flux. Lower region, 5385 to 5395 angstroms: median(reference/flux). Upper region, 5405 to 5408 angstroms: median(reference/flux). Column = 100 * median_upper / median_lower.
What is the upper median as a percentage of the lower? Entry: 107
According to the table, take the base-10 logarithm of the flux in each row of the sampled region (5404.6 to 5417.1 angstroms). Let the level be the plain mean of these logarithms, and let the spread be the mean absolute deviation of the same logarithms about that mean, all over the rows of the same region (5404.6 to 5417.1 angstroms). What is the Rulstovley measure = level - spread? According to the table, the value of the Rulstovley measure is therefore 1.24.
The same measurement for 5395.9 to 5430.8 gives 1.24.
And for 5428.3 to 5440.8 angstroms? 1.26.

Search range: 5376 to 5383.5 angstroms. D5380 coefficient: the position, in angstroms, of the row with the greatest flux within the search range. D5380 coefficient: 5382.88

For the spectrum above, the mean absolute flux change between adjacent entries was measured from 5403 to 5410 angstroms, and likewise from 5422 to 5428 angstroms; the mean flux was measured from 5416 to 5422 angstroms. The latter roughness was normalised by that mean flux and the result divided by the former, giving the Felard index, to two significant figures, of 0.028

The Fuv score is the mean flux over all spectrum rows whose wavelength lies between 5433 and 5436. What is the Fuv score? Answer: 18.4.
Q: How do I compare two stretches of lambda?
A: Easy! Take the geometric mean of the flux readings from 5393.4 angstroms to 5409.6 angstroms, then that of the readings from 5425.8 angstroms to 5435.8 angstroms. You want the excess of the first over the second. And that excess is -1.0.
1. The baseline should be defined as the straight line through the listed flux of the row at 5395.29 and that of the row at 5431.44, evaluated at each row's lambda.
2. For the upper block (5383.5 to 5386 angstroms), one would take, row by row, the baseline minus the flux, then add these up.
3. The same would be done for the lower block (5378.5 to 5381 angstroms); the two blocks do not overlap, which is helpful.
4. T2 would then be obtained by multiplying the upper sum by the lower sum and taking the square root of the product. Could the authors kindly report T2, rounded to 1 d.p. 2.4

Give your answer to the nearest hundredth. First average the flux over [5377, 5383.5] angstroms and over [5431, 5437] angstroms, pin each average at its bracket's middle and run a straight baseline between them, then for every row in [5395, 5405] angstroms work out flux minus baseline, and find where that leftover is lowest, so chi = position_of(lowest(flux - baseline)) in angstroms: 5403.99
